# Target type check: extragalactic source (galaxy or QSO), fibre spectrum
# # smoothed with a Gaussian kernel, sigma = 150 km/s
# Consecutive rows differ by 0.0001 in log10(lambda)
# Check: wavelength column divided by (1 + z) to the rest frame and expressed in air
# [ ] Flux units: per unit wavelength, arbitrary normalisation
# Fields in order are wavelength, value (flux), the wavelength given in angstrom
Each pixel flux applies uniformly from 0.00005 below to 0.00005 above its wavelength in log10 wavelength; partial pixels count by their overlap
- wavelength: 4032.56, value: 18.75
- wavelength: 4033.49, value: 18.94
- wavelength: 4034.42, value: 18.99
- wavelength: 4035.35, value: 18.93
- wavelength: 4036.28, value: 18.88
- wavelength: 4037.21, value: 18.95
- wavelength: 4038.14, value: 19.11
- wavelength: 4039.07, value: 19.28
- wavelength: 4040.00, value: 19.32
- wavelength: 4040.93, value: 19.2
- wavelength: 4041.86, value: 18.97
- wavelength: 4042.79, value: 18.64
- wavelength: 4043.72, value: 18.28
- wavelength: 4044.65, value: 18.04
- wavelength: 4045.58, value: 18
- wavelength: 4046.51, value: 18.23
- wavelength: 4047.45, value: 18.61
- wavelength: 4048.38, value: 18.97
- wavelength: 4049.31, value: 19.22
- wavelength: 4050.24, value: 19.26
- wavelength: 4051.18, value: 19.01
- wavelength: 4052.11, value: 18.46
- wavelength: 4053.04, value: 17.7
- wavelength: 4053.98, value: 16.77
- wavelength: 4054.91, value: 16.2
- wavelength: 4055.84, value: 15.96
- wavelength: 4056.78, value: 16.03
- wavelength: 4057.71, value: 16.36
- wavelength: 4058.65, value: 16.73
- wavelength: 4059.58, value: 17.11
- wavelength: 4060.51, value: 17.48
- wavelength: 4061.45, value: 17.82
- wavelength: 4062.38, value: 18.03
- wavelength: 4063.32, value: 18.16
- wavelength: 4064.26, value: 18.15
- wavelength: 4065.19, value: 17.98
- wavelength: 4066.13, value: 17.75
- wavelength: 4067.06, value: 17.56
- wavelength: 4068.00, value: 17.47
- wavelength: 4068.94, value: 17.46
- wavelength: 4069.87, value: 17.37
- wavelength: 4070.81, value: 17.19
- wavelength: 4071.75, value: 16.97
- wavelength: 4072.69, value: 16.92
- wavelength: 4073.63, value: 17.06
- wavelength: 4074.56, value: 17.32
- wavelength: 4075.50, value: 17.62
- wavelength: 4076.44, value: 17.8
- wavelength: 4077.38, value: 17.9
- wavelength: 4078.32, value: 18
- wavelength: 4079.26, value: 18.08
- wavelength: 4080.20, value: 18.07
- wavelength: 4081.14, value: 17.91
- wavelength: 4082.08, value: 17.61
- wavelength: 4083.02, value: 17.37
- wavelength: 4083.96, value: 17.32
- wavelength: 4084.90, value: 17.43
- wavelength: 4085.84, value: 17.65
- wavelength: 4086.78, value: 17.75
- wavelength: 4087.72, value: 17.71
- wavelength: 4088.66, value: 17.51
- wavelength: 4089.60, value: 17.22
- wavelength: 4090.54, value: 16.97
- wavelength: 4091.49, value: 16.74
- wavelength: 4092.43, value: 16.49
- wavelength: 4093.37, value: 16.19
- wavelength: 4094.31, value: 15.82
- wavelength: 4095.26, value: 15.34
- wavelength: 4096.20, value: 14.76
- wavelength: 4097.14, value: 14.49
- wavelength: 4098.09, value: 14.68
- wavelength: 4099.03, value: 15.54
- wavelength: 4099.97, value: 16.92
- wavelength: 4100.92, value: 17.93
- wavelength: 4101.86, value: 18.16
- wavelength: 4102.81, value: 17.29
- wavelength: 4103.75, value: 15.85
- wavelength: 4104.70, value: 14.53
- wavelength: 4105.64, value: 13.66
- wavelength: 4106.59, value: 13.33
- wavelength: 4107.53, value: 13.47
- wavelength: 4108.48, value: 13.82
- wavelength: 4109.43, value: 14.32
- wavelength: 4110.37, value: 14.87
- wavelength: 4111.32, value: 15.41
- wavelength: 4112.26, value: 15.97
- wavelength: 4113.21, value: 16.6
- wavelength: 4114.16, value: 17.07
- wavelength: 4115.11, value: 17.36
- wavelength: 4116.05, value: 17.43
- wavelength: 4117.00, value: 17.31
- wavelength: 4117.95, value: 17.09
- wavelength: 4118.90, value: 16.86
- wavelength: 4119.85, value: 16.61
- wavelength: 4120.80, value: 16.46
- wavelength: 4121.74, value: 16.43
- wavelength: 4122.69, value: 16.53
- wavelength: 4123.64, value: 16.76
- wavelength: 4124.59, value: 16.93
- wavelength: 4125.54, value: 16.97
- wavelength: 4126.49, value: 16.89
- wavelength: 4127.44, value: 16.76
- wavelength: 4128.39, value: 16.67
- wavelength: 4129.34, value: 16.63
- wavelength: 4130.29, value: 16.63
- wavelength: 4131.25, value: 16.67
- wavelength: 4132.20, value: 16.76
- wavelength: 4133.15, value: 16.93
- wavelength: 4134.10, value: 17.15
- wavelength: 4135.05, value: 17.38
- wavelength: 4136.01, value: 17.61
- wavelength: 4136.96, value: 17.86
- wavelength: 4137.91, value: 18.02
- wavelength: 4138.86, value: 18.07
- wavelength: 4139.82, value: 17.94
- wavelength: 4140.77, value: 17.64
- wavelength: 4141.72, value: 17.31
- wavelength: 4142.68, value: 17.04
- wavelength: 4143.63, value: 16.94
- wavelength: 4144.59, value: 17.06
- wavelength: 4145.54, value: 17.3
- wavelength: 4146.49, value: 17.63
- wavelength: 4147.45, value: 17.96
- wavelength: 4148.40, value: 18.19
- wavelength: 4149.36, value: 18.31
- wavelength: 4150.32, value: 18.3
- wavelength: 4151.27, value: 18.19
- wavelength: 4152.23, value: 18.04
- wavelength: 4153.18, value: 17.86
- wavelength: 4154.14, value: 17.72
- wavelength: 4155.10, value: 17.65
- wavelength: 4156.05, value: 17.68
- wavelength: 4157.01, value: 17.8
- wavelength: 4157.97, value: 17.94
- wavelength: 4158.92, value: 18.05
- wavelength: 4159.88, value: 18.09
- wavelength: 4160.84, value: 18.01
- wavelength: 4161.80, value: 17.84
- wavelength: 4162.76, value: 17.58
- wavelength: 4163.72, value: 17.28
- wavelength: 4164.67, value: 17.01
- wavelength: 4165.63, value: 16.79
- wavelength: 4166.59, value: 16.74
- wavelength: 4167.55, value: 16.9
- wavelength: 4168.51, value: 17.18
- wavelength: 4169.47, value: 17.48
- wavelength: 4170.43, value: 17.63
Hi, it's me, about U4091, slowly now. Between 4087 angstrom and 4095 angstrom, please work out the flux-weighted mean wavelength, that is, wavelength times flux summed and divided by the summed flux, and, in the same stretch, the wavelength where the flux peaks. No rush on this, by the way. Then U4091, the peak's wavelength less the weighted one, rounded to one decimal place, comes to -3.2 angstrom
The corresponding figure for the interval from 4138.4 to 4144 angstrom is -2.3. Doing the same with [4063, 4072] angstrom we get -4.2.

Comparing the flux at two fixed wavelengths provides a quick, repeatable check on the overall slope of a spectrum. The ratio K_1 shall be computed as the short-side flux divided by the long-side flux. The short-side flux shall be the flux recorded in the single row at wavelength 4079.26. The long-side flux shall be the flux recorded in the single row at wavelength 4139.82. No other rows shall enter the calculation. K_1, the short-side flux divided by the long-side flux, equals 1.01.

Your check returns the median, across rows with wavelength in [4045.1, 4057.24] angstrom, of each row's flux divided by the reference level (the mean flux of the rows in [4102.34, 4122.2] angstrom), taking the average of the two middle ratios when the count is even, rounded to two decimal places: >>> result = 1.15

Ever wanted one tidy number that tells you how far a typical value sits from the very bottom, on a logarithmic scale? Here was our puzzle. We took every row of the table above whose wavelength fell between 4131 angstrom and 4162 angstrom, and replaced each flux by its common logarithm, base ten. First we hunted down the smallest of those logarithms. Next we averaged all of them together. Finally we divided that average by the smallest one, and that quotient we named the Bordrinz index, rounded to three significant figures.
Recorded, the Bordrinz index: 1.02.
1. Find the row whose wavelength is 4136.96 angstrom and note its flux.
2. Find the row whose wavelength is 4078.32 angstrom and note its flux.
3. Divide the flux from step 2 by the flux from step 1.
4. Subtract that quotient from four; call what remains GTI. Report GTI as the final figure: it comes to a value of 2.99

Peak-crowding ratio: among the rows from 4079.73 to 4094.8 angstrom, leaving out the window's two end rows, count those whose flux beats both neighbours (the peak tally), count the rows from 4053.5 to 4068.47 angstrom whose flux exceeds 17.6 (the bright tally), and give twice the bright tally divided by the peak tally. 12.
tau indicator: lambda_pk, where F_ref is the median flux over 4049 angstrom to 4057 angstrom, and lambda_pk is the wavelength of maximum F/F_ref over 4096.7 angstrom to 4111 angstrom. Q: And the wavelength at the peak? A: 4101.86 angstrom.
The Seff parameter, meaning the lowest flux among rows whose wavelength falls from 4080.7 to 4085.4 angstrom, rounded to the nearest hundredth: 17.32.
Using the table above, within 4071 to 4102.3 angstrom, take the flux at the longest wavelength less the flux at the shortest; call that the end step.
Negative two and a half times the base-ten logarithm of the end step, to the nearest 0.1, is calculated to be -0.2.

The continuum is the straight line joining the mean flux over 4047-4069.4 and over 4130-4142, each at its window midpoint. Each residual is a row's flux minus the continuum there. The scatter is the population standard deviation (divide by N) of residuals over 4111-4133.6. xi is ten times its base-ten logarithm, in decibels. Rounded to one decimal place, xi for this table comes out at -3.7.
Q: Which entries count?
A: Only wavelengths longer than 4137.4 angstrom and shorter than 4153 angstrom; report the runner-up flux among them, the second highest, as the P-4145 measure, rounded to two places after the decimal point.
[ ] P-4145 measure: 18.30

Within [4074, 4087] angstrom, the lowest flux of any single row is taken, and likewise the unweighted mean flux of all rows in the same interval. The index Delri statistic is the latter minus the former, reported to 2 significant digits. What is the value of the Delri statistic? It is 0.38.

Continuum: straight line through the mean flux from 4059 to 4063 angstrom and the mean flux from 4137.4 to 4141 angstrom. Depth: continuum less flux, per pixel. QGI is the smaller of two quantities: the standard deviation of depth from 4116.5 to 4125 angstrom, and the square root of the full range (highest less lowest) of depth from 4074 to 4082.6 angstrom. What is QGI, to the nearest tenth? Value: 0.3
